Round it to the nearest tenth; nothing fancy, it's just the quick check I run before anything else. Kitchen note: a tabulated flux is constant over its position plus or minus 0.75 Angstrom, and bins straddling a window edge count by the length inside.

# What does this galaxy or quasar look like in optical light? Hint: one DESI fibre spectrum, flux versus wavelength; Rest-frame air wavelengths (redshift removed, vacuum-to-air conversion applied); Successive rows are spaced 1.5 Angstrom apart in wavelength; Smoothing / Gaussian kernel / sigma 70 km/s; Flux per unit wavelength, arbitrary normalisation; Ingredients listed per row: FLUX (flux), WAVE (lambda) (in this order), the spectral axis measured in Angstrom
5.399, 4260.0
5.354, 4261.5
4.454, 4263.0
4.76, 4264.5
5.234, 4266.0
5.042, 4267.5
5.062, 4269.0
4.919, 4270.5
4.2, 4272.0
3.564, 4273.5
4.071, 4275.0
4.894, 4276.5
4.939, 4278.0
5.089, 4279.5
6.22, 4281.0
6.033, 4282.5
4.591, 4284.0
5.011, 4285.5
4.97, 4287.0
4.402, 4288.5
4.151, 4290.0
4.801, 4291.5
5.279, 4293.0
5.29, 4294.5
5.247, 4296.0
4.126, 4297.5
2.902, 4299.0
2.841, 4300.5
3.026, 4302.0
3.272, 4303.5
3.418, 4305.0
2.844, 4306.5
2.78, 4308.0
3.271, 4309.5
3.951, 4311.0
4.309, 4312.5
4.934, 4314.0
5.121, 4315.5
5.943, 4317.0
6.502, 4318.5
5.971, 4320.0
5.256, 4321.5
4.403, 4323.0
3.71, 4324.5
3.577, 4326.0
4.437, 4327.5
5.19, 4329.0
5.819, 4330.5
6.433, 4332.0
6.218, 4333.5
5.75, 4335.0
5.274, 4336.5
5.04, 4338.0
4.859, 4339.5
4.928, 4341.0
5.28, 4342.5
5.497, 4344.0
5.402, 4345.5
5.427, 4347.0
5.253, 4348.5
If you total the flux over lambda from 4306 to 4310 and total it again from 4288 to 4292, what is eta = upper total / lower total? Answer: 0.7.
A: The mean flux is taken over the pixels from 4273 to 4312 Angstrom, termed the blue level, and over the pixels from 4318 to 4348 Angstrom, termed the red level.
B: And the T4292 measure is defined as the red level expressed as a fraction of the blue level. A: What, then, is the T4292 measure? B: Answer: 1.23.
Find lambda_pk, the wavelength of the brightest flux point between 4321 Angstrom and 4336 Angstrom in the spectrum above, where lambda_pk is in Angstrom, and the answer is 4332.0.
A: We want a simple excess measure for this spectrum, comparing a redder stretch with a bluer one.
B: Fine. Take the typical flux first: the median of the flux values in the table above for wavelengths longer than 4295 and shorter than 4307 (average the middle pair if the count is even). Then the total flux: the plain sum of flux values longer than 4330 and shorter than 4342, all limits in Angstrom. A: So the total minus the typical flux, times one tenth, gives 4.1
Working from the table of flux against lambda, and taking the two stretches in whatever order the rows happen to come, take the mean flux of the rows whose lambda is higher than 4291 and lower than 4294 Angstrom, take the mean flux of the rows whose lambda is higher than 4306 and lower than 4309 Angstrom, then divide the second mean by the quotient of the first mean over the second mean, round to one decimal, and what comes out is 1.6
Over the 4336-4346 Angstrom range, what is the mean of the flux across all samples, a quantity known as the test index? 5.2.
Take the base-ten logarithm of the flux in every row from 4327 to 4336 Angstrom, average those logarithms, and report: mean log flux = 0.75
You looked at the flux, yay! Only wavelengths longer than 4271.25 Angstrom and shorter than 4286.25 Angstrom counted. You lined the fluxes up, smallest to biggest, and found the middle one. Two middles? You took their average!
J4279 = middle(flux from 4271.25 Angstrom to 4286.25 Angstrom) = 4.9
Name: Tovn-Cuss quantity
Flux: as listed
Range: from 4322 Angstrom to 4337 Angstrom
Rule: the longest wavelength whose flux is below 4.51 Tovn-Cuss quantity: 4327.5 Angstrom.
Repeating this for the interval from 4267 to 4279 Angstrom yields 4275.0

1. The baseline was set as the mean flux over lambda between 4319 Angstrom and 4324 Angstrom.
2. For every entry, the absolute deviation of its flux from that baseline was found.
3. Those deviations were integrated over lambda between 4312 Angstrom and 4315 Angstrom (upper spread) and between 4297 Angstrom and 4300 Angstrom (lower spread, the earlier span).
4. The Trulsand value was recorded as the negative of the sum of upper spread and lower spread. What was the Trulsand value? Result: -6.9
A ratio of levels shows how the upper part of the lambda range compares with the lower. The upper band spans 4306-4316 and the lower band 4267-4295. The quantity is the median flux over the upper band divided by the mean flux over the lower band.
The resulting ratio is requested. 0.81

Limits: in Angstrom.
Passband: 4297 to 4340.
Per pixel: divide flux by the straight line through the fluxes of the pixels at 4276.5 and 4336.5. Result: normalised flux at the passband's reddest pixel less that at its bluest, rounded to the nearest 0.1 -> 0.1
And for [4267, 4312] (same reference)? -0.3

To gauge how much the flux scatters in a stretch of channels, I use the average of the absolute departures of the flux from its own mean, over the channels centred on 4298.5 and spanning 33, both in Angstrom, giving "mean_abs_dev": 0.83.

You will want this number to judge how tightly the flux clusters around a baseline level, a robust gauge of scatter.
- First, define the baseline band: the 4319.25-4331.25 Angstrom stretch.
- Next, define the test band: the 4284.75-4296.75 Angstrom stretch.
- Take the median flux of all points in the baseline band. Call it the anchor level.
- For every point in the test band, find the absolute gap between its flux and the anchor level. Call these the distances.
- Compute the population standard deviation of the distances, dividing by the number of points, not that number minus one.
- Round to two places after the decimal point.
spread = 0.20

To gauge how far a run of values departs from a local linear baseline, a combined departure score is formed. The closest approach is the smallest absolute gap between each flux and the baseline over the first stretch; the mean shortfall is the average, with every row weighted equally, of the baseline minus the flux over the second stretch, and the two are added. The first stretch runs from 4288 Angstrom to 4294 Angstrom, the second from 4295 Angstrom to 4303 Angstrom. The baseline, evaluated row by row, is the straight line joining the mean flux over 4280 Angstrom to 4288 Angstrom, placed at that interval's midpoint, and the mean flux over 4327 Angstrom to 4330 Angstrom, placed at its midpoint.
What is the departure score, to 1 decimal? 1.6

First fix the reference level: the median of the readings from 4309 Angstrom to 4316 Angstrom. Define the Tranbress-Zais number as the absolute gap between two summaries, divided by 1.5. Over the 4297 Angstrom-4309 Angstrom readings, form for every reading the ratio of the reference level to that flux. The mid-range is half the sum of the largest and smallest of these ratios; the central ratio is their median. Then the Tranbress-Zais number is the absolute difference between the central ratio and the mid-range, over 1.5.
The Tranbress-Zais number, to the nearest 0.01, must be 0.10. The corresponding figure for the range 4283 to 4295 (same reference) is 0.03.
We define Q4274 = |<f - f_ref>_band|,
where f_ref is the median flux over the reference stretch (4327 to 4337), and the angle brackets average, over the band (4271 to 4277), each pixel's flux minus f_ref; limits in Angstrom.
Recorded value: 1.57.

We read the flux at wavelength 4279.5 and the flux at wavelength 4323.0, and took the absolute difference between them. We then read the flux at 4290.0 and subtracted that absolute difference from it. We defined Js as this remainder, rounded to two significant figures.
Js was 3.5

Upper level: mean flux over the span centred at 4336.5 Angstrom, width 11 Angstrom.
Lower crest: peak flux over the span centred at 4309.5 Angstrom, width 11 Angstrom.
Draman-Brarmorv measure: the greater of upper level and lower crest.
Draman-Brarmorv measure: 5.50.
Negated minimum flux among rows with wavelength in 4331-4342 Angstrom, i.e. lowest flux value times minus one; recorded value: -4.9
